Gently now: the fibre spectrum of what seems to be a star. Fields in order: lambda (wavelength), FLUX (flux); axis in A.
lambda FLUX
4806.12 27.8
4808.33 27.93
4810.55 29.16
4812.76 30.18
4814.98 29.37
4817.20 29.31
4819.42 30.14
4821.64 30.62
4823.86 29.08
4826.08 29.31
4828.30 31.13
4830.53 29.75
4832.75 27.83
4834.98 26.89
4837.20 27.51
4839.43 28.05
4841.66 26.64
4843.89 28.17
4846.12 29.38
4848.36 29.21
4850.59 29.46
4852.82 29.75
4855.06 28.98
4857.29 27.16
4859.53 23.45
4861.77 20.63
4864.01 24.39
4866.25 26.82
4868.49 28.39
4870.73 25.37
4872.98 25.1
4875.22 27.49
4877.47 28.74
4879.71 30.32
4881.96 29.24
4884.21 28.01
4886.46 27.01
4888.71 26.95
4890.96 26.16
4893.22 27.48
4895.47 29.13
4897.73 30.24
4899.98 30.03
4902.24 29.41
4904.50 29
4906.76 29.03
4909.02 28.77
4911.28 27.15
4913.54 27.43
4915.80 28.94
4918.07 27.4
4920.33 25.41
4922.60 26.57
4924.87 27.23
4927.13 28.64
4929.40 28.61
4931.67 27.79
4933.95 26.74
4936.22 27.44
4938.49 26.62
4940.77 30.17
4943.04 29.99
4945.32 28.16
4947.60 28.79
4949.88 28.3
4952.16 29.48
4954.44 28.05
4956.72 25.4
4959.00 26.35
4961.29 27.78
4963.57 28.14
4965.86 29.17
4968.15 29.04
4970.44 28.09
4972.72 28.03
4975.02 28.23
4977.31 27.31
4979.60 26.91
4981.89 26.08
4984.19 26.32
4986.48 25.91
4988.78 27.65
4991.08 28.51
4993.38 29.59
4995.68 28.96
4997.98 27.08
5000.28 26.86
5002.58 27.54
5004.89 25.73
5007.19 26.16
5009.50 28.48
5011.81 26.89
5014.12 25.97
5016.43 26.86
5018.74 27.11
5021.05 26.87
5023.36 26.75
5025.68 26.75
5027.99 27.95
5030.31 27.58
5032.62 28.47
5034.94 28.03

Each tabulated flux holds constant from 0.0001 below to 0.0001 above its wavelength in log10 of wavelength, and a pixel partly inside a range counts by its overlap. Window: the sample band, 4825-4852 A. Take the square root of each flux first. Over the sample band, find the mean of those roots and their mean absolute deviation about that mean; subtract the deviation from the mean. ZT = 5.25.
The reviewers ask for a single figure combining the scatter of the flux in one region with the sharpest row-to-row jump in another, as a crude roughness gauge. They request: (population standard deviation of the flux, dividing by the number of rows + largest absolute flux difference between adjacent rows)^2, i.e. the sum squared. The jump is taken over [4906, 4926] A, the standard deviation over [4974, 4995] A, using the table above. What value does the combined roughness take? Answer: 10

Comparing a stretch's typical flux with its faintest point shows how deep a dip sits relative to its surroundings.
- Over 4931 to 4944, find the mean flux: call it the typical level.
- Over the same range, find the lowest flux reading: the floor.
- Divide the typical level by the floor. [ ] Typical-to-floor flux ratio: 1.06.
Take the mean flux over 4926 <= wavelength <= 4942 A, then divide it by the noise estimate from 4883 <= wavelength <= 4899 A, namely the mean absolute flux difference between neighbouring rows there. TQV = 28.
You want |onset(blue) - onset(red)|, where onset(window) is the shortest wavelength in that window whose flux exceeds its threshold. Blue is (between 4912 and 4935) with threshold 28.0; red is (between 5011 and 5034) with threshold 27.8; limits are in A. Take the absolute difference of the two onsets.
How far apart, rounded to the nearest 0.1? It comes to 112.2 A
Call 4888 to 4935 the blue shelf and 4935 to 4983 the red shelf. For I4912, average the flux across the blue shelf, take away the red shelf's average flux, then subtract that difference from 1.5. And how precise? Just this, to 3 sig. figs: 1.47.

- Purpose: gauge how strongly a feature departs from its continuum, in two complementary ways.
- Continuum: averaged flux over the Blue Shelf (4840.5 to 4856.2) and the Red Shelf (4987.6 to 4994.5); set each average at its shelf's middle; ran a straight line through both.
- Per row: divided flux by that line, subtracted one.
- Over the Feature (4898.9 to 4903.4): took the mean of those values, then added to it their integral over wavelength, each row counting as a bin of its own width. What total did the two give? 0.19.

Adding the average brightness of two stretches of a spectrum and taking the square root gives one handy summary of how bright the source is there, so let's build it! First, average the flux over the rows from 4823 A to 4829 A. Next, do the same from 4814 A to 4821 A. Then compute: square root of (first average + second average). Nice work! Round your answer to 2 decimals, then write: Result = 7.71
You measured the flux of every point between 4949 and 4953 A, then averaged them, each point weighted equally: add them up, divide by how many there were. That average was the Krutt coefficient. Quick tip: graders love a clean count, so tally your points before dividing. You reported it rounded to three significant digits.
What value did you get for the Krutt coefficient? 28.9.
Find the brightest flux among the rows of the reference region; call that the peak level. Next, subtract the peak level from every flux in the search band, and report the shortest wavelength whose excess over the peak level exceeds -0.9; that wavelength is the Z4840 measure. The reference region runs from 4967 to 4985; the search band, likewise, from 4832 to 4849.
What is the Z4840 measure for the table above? 4843.89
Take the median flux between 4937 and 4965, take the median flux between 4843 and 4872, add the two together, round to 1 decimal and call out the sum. 56.3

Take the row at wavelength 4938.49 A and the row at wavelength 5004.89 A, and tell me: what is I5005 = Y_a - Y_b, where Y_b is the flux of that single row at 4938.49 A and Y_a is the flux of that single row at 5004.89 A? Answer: -1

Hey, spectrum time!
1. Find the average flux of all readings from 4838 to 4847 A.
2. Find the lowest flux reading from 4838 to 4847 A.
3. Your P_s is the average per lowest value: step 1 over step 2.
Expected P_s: 1.05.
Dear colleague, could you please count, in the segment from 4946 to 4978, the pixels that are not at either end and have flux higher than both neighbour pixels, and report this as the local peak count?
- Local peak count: 3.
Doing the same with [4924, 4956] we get 5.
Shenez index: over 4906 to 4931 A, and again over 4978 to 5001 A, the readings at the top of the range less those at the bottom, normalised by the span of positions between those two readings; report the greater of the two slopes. 0.00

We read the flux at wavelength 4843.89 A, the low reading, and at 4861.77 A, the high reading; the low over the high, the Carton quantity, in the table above 1.37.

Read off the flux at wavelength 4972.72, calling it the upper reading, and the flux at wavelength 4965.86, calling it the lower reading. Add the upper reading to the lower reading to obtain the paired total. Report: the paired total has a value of 57.2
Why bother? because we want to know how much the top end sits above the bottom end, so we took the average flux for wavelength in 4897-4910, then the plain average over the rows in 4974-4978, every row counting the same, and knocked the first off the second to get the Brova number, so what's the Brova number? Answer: -1.6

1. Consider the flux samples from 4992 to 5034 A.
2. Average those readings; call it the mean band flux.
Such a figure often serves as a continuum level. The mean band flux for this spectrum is 27.3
